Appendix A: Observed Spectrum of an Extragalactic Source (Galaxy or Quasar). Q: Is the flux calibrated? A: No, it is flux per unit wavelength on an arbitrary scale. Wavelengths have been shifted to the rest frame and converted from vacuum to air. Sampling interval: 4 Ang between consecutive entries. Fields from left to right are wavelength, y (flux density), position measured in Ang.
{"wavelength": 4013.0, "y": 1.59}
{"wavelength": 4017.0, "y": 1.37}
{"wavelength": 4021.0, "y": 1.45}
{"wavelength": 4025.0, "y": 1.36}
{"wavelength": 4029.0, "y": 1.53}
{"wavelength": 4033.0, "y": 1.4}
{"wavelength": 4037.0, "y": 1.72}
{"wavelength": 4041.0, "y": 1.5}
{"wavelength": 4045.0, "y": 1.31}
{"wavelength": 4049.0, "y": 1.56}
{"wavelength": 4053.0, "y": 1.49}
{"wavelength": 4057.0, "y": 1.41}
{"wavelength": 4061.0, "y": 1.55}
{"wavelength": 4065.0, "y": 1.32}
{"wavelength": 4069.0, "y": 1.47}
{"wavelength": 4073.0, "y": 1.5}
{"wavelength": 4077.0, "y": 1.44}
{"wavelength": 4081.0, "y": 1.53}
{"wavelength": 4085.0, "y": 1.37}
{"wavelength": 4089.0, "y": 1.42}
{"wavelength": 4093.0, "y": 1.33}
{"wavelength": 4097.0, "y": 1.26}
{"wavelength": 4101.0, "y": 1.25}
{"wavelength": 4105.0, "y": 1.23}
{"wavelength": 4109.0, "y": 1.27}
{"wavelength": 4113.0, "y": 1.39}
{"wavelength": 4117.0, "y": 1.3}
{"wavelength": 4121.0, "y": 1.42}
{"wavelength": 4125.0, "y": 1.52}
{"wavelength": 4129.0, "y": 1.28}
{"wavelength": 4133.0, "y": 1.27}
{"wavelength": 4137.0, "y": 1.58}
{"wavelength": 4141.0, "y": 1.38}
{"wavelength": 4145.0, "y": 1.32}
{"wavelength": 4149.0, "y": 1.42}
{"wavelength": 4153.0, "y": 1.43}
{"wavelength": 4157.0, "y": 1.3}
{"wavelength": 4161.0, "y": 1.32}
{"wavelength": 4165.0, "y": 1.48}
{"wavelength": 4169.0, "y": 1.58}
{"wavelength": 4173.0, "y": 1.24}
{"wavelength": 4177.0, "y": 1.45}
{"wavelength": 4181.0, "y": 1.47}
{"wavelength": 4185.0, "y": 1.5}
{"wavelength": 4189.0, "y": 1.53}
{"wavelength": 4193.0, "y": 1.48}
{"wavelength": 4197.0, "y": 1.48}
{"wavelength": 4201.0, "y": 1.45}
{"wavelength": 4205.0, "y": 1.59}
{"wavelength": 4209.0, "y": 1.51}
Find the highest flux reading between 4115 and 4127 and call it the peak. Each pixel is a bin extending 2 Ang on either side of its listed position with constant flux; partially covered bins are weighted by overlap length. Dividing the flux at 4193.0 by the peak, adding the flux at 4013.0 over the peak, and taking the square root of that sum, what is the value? 1.42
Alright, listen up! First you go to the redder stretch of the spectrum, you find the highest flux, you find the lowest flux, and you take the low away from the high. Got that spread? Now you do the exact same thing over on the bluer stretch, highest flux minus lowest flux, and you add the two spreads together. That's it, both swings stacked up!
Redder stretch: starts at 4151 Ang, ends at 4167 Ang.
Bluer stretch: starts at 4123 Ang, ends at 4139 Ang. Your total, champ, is 0.49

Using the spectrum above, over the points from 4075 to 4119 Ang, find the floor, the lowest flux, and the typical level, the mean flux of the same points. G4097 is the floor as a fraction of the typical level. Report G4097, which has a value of 0.915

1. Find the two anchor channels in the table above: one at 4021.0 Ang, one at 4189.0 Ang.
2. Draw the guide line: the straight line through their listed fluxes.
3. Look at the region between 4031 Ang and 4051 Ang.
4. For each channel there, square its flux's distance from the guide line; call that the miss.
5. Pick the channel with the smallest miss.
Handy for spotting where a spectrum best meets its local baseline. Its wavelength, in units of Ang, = 4041.0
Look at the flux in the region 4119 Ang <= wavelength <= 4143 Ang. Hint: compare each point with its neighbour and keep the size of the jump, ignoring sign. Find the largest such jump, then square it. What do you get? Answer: 0.096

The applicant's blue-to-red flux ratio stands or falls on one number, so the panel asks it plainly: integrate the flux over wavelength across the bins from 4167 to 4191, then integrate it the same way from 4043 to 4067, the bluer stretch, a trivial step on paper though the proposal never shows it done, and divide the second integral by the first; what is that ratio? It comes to 0.99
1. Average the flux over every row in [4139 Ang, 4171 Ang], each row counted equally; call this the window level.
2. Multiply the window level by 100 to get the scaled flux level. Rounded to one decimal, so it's 140.4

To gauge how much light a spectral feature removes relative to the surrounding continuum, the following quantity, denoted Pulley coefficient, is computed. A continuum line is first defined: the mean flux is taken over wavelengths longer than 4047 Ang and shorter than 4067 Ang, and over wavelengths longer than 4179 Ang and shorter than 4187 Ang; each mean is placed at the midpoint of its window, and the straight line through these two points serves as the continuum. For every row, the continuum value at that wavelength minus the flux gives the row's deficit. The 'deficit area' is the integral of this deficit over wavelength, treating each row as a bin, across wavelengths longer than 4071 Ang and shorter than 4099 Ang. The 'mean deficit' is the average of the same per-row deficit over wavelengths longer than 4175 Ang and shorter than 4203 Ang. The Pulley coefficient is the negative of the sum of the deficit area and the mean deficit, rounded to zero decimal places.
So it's -2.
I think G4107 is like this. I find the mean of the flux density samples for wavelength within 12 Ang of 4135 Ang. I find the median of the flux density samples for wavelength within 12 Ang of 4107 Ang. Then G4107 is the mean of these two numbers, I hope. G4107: 1.33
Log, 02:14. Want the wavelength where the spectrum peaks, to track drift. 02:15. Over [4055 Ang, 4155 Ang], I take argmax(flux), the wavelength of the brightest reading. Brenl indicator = 4137.0 Ang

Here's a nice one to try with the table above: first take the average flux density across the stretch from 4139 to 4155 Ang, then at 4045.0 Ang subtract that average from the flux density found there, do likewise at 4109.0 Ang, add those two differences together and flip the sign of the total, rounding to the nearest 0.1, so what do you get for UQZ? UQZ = 0.2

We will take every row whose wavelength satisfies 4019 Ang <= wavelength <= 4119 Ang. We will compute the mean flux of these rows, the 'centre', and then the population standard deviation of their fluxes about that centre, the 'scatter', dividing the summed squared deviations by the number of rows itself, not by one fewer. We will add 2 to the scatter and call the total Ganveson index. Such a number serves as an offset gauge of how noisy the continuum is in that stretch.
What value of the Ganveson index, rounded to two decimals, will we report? 2.12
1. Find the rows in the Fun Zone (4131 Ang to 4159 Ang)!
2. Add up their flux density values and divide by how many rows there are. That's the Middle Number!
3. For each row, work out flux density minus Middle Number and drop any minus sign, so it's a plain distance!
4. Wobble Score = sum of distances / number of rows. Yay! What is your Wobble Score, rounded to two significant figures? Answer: 0.078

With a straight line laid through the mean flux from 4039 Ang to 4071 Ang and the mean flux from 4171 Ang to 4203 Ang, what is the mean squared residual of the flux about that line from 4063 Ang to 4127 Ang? 0.0149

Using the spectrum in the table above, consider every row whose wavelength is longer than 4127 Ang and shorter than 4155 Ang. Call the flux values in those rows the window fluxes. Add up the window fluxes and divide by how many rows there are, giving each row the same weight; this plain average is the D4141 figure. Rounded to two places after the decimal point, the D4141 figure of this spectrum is 1.38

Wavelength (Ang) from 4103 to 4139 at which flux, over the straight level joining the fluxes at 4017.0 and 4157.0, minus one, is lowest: 4105.0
